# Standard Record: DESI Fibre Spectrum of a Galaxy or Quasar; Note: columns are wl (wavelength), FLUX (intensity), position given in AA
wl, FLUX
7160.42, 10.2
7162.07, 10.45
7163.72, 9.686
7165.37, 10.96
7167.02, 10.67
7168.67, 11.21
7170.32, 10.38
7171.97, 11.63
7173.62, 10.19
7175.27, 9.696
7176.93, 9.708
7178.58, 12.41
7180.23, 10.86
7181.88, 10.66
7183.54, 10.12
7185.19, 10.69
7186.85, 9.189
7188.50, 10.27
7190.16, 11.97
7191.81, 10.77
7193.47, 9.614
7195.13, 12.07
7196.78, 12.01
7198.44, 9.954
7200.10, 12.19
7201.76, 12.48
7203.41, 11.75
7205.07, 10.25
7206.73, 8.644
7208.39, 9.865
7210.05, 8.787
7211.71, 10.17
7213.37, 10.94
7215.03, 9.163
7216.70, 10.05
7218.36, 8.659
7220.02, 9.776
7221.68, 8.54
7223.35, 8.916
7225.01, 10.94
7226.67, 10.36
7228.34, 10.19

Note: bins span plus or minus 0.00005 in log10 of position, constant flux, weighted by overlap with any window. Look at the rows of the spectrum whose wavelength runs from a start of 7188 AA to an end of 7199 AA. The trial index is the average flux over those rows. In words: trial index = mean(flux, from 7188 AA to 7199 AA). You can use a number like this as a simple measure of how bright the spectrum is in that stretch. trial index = 11.0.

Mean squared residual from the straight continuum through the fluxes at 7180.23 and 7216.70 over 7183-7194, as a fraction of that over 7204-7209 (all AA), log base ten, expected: -0.1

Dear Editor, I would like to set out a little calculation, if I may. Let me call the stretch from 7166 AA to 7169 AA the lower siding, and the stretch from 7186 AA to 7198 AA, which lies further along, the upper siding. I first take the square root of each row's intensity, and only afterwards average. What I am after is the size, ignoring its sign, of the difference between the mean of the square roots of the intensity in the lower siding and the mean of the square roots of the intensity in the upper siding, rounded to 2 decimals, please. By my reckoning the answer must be 0.02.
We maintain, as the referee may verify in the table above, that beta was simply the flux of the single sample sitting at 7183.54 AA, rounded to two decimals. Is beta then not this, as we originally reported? 10.12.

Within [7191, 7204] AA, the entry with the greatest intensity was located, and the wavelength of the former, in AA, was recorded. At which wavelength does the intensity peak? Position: 7201.76 AA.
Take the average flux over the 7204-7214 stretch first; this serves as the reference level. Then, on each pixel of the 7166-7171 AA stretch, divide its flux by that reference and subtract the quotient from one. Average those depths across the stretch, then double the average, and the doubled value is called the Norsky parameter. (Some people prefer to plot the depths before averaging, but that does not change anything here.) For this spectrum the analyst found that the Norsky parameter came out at -0.2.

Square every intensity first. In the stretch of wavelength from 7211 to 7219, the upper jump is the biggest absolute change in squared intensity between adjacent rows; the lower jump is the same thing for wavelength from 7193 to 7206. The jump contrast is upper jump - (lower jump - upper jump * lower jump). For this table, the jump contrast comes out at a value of 1885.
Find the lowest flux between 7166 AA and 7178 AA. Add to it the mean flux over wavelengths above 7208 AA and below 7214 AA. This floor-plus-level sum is 19.6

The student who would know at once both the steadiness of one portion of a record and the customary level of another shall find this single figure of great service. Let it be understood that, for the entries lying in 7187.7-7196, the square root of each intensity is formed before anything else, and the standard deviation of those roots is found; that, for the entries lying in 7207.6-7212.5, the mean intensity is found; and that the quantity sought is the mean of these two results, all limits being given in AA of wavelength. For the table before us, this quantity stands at 4.9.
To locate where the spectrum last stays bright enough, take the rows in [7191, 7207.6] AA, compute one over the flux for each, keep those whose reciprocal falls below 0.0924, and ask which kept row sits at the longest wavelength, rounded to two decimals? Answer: 7203.41 AA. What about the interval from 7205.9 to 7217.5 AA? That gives 7213.37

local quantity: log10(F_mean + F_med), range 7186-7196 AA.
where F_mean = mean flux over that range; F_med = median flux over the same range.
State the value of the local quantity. 1.33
